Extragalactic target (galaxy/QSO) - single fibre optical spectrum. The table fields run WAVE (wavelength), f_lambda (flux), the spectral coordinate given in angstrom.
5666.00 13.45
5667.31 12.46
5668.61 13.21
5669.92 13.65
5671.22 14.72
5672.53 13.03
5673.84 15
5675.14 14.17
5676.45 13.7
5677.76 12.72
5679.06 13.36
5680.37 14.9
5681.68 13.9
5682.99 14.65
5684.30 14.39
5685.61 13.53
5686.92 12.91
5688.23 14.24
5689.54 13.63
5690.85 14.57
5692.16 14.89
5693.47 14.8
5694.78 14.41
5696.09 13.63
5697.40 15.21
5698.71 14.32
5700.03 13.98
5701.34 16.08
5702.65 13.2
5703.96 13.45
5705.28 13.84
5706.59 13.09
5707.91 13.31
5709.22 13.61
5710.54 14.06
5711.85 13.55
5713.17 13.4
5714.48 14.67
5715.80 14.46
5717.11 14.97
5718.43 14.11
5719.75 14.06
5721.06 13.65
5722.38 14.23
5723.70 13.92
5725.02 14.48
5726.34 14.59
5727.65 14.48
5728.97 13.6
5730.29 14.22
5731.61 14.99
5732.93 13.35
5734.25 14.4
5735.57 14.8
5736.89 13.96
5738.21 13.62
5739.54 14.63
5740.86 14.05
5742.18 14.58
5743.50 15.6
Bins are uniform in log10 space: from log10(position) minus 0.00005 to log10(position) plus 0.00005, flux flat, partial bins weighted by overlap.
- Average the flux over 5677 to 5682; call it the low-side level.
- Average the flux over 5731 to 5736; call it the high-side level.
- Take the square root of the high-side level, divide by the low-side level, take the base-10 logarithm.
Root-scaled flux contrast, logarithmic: -0.558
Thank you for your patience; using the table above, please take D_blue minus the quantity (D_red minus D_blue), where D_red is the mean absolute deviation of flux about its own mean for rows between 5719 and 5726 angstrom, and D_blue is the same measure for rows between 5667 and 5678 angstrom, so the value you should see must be 1.1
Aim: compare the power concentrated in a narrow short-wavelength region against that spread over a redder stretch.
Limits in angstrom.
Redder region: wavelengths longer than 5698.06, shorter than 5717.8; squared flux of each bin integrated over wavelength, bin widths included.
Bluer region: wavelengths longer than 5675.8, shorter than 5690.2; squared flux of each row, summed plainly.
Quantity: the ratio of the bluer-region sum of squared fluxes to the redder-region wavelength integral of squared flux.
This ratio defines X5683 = 0.54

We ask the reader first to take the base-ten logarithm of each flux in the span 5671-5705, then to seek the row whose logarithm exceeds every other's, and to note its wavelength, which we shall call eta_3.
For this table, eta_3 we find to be 5701.34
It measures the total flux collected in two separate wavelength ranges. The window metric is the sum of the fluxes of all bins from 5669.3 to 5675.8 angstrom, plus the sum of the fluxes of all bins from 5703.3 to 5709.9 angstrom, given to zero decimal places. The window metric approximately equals 138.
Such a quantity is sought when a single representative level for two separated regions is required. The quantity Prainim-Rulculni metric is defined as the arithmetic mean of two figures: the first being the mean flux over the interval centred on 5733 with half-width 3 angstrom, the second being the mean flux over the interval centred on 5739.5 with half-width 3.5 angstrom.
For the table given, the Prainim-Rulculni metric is 14.3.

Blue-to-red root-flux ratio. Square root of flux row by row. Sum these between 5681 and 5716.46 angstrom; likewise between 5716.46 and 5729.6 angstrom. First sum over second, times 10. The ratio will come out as 27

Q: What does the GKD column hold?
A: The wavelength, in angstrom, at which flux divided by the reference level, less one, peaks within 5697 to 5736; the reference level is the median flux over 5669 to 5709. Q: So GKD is 5701.34 angstrom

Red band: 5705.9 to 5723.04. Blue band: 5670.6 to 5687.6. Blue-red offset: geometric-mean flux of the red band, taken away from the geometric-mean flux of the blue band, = -0.02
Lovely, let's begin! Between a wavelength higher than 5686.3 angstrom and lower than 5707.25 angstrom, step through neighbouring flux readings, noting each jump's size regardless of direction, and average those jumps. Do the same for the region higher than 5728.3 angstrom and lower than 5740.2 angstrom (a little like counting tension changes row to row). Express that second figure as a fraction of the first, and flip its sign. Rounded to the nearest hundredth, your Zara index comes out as -0.92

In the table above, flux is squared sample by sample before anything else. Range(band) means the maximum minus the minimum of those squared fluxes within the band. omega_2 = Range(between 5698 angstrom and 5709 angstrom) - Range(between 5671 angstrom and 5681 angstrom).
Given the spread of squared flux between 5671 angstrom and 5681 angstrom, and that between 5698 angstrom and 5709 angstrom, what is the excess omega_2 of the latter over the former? 24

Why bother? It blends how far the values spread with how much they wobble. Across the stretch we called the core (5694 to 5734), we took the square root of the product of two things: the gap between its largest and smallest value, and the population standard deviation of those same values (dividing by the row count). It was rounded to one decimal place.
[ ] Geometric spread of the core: 1.4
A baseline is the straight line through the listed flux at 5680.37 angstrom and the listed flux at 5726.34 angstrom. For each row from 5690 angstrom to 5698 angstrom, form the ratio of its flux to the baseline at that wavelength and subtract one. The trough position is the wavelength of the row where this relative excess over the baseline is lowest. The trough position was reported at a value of 5696.09 angstrom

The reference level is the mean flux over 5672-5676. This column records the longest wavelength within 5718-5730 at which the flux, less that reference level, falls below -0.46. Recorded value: 5728.97 angstrom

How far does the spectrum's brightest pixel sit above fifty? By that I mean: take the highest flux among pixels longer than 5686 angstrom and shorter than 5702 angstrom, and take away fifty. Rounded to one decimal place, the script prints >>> -33.9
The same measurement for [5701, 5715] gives -33.9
